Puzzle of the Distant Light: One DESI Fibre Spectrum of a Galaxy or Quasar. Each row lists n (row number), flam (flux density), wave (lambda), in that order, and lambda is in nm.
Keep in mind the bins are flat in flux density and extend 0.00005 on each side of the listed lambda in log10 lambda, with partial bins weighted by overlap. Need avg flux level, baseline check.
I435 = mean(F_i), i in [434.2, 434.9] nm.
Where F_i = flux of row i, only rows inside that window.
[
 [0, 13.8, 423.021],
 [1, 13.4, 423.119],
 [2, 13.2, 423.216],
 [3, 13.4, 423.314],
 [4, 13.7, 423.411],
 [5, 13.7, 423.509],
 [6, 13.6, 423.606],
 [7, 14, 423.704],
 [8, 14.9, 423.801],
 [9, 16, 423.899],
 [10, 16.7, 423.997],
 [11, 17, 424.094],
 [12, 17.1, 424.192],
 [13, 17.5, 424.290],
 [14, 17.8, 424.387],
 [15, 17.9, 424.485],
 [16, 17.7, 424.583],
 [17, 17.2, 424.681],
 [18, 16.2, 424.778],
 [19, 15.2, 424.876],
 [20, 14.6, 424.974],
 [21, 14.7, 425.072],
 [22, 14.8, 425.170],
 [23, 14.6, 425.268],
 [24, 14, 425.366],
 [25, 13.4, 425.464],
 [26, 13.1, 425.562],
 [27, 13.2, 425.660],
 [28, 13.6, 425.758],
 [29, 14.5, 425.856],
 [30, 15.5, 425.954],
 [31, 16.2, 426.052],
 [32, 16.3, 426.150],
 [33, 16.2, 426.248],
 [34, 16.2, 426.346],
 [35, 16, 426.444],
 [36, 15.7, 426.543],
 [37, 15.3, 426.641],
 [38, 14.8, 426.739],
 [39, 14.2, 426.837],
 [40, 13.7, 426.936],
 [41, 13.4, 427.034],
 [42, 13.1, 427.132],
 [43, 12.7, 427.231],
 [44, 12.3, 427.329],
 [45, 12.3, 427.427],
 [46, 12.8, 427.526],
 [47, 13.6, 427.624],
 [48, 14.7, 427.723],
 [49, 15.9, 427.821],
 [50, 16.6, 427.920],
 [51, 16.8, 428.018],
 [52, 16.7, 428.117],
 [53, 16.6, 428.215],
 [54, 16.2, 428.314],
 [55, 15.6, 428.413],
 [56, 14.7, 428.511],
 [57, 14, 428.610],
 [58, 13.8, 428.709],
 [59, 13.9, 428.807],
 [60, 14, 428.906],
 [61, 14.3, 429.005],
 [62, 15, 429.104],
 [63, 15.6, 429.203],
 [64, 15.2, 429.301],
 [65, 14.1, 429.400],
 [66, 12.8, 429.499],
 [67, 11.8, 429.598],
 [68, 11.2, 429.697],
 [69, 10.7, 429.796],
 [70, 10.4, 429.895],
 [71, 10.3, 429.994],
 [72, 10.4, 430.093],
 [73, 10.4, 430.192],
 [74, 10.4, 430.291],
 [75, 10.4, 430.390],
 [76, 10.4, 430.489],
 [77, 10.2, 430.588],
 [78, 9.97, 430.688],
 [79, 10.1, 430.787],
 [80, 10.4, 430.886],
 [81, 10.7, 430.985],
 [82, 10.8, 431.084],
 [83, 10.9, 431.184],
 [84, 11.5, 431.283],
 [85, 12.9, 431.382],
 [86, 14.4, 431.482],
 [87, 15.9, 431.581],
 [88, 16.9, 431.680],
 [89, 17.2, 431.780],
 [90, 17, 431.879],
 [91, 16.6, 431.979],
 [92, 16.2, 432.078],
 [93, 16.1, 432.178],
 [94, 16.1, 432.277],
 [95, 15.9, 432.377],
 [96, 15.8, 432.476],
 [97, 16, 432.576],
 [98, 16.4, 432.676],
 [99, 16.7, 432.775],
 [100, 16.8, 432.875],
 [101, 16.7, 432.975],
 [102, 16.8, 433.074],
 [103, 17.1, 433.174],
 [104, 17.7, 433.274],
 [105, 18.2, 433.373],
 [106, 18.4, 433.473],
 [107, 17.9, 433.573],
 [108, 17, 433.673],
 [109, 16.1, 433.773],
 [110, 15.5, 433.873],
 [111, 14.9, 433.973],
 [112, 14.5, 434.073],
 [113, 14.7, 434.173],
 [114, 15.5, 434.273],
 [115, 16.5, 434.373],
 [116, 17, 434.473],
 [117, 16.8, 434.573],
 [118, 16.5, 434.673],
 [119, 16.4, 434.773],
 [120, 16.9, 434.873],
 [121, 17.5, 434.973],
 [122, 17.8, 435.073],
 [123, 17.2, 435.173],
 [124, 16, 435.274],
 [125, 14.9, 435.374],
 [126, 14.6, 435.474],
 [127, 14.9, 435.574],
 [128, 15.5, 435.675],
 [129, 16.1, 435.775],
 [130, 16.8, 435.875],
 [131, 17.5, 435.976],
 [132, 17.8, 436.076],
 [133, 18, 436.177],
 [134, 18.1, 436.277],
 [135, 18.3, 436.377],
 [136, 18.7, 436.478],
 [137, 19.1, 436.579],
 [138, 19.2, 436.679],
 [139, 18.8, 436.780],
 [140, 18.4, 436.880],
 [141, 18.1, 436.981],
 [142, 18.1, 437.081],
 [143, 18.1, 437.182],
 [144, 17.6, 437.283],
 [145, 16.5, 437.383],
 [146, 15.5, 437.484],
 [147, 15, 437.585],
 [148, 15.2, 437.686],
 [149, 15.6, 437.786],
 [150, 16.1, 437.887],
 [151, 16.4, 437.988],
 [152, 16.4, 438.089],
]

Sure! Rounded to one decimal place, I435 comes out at 16.5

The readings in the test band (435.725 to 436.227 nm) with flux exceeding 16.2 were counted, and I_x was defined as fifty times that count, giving 200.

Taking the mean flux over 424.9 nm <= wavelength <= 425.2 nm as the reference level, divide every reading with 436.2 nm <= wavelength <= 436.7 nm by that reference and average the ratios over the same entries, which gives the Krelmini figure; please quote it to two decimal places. 1.27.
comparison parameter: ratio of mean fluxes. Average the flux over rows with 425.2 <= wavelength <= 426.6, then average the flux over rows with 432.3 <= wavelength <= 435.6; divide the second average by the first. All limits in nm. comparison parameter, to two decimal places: 1.10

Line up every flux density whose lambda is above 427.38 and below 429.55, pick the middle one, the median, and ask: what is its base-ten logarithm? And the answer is 1.17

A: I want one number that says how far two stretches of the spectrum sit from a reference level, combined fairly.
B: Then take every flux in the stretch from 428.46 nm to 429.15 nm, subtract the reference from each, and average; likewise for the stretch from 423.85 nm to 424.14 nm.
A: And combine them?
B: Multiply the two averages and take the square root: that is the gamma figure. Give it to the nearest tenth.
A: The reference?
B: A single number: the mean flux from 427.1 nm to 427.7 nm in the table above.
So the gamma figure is 2.3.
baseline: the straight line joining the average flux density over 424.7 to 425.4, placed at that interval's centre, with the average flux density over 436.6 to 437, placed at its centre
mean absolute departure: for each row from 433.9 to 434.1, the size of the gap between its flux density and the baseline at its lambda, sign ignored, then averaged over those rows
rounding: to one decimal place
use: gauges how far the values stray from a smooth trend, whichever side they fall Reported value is 3.0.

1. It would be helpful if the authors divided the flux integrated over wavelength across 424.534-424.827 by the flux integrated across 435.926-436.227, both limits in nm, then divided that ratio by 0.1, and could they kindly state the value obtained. 9.3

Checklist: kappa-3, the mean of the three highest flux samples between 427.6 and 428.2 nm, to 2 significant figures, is 17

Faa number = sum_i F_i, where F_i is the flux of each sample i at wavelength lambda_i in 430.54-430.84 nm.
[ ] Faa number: 30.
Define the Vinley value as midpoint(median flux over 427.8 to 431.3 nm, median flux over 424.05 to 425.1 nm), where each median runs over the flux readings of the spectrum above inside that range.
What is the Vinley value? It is 14.7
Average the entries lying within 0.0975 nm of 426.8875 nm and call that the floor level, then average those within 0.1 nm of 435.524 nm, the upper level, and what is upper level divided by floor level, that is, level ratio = 1.06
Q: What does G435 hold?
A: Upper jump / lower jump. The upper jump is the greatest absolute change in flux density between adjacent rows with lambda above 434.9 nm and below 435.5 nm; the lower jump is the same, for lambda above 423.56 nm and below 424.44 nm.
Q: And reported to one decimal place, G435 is 1.1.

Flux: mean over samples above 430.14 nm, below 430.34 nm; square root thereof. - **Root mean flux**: 3.2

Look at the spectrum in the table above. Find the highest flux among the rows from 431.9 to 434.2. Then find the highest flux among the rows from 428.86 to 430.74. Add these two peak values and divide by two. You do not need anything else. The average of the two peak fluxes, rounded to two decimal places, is 17.00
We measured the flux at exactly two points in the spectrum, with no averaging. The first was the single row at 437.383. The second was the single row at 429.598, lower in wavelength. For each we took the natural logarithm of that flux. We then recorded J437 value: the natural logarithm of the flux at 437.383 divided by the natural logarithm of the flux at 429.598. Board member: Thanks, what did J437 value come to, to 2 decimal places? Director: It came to 1.14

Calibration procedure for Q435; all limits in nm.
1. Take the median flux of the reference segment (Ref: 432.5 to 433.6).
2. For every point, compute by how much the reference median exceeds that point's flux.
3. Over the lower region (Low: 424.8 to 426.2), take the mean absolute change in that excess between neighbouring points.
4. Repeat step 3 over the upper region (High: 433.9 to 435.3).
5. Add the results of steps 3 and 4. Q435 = 0.95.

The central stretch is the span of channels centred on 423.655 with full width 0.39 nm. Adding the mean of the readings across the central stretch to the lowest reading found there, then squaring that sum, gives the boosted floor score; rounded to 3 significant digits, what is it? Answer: 765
